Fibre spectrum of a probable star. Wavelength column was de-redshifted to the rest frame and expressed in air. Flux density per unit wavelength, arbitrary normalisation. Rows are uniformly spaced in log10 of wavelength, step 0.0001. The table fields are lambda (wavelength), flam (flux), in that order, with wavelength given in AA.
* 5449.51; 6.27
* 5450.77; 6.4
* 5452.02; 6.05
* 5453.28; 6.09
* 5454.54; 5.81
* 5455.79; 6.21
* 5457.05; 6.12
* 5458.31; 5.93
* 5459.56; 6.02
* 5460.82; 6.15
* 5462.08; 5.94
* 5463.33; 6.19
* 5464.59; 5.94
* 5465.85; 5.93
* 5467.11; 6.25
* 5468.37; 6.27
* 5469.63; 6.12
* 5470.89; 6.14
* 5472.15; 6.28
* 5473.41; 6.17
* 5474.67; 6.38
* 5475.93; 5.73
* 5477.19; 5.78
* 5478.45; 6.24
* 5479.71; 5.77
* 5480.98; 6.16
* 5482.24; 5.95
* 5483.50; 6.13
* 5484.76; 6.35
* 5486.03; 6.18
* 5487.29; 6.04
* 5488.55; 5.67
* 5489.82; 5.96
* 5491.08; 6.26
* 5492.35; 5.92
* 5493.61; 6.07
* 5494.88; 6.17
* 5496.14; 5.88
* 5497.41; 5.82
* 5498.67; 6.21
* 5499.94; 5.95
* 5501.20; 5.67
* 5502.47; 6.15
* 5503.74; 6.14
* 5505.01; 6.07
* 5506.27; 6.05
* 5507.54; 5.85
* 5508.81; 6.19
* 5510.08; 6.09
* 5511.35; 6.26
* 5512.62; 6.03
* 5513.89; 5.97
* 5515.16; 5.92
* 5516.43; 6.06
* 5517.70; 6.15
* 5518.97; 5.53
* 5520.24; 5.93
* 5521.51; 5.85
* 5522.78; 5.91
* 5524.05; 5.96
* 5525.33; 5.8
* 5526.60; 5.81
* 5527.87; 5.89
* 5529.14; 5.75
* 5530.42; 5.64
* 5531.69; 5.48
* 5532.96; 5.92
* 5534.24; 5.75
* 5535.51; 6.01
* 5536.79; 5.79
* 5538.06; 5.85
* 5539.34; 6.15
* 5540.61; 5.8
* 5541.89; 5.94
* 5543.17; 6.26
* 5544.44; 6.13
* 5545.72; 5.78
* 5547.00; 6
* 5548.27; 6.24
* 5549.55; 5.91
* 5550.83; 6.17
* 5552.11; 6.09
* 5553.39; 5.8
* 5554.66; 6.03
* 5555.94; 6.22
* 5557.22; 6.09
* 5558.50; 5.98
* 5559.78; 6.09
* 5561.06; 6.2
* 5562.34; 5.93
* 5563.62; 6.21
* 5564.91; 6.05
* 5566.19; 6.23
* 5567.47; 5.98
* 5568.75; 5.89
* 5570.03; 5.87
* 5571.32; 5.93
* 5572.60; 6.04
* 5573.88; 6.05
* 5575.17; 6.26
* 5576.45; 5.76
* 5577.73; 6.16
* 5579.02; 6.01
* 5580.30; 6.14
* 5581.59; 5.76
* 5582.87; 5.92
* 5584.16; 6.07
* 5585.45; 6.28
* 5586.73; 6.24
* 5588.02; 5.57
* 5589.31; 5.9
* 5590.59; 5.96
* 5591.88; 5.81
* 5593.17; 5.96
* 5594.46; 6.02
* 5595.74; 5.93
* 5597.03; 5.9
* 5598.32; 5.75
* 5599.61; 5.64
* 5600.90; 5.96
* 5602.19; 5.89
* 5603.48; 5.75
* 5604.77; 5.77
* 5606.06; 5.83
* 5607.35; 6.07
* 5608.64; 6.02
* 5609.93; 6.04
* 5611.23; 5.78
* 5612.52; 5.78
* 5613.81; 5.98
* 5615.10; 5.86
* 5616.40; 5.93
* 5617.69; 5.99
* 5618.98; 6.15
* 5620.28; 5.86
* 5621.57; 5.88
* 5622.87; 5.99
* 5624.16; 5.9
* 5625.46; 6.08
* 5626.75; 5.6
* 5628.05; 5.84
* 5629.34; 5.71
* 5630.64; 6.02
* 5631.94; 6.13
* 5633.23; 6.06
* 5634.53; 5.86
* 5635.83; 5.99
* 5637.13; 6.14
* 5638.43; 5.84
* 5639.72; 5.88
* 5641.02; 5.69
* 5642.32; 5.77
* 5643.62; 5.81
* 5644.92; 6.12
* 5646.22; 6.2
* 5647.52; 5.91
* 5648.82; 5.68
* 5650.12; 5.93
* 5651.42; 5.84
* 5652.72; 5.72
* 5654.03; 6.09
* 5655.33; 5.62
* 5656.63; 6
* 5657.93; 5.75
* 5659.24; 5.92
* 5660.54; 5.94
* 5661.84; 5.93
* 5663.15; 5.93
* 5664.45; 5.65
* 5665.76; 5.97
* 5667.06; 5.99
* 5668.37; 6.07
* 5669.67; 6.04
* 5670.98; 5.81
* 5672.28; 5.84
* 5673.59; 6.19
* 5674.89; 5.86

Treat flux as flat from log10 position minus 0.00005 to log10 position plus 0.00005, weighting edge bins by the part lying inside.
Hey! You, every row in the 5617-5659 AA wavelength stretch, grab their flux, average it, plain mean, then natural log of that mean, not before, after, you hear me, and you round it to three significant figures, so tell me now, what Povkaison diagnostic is 1.78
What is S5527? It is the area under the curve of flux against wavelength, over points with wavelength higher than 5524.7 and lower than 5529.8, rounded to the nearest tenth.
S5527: 29.6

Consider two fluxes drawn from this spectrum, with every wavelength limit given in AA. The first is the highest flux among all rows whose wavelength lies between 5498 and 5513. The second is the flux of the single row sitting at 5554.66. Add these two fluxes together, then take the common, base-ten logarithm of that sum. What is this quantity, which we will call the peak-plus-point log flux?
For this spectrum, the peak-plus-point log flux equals 1.09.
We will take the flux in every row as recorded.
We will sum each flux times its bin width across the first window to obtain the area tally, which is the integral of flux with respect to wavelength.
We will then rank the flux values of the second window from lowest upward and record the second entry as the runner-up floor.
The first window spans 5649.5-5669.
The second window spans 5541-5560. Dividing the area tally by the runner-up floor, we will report 19.8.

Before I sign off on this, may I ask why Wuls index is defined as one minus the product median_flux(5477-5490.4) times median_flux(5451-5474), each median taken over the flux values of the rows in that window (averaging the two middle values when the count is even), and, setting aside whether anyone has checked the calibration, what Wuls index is -36.0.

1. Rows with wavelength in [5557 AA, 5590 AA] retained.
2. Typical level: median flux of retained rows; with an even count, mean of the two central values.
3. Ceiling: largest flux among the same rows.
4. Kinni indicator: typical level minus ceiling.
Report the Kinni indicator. -0.235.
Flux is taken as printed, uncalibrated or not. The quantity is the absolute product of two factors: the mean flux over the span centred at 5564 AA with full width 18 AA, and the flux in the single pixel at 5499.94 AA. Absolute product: 36.0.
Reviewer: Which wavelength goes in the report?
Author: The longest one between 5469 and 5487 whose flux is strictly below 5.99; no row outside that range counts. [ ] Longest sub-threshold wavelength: 5482.24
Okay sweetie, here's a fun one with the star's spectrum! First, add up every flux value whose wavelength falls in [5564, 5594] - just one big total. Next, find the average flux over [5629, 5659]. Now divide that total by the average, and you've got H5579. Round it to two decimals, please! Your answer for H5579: 23.35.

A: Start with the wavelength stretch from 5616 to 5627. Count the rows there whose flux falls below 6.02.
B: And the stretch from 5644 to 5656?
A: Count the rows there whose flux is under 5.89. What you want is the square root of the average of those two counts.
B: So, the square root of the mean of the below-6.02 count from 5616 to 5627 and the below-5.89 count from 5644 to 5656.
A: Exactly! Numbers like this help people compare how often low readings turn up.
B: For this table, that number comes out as 2.3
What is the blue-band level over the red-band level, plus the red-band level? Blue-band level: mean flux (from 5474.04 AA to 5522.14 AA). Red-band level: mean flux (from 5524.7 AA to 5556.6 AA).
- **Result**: 6.94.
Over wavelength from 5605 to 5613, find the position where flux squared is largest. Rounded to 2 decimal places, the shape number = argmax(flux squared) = 5607.35 AA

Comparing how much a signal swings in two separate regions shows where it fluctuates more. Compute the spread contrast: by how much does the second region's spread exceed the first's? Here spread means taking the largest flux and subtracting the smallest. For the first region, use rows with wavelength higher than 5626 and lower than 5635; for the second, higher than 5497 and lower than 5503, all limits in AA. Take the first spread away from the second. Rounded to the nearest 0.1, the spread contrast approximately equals 0.0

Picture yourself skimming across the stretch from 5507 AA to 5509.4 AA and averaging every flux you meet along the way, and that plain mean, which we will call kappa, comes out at 6.02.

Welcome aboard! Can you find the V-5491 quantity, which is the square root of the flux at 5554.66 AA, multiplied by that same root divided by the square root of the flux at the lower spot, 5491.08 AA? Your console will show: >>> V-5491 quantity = 2.41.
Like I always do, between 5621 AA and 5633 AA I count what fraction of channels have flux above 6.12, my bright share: 0.11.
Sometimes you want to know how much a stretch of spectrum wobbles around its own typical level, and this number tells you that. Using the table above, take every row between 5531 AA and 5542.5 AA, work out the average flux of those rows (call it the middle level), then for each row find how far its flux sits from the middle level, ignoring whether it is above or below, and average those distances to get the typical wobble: 0.134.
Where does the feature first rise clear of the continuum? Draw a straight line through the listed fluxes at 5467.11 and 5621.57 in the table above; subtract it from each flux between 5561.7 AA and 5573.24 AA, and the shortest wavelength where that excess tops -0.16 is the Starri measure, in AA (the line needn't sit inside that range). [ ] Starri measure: 5562.34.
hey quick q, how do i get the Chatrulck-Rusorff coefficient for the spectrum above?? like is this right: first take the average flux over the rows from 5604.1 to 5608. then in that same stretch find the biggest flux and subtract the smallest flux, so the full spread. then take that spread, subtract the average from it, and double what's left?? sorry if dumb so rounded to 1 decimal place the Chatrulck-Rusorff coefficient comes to -11.2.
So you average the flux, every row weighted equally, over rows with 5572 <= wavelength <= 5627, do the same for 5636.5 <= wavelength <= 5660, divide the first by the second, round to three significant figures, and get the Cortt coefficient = 1.01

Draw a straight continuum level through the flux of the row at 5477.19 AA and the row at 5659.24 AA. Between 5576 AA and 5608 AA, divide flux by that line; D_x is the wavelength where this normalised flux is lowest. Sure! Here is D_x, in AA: 5588.02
